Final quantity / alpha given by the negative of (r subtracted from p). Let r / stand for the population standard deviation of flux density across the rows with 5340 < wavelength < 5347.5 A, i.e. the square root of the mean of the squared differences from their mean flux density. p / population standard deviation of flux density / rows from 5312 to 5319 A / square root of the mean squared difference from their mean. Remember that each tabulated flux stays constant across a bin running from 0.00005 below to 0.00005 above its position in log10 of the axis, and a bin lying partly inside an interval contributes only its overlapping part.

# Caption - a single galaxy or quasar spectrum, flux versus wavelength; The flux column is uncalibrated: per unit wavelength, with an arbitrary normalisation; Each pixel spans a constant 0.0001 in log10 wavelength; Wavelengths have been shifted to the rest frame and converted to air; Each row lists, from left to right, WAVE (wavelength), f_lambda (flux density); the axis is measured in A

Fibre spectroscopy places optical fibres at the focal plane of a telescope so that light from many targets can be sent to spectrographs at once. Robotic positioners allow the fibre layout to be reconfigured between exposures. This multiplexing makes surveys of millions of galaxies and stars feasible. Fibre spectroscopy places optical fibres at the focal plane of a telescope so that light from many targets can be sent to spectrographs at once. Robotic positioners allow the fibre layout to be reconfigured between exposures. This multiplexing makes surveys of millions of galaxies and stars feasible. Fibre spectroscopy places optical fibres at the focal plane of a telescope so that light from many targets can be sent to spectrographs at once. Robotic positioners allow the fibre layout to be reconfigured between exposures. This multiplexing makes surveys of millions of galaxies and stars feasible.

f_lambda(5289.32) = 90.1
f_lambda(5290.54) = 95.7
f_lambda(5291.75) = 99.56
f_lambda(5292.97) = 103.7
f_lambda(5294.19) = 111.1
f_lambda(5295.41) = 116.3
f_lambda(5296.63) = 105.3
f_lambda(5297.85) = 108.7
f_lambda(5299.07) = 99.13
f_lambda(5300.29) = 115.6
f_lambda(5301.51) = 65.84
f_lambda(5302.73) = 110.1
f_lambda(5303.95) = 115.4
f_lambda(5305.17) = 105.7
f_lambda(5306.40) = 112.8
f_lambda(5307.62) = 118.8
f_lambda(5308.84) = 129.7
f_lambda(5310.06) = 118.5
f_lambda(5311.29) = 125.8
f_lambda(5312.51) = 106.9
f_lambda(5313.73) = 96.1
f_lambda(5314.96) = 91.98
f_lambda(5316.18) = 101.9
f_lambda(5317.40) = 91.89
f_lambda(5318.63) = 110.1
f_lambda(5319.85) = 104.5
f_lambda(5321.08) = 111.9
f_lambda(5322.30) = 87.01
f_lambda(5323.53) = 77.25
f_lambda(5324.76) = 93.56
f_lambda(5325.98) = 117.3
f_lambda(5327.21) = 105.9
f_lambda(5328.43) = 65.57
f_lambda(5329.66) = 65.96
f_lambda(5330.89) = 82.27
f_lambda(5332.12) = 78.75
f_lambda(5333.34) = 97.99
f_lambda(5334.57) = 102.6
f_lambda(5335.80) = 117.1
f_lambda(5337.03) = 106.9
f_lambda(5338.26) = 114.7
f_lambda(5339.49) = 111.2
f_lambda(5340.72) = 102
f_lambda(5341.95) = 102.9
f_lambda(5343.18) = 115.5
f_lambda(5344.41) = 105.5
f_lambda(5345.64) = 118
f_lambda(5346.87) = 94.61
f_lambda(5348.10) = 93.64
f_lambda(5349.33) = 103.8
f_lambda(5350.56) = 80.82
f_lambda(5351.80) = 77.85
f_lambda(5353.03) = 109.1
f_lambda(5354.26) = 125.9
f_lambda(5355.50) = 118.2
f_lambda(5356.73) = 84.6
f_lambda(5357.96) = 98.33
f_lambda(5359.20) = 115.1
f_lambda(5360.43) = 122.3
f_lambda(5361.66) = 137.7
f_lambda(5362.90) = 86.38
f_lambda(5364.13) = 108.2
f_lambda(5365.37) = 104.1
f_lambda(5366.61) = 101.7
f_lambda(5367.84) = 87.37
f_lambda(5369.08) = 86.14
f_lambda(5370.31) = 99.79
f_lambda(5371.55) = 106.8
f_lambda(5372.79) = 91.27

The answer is 1.0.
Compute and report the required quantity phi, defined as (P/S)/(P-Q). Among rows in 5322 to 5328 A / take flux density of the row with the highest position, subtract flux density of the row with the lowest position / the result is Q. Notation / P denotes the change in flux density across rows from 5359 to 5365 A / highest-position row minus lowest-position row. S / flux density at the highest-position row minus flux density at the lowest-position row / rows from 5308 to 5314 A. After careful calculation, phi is -0.01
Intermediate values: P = -7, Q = 19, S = -34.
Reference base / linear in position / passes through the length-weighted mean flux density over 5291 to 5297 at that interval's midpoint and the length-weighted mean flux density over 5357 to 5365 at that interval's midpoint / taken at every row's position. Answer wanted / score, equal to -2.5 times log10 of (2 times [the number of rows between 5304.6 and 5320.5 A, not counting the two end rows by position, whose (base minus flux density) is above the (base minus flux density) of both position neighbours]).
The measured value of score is -1.95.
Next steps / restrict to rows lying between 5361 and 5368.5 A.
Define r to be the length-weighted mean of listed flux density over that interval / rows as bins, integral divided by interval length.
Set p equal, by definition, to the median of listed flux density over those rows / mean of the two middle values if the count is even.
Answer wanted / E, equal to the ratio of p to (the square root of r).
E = 10.1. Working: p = 103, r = 104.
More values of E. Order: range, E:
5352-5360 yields 10.8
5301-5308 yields 10.9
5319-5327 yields 9.9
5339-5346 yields 10.4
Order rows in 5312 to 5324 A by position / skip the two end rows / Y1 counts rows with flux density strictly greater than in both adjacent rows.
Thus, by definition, 3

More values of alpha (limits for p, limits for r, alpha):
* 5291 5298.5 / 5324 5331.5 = 13.9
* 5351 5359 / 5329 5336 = -0.3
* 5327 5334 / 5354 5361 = -0.5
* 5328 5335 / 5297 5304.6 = 3.0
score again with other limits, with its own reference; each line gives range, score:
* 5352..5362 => -0.75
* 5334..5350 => -2.26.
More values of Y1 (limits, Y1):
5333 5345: 3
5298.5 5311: 3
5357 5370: 2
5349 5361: 1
